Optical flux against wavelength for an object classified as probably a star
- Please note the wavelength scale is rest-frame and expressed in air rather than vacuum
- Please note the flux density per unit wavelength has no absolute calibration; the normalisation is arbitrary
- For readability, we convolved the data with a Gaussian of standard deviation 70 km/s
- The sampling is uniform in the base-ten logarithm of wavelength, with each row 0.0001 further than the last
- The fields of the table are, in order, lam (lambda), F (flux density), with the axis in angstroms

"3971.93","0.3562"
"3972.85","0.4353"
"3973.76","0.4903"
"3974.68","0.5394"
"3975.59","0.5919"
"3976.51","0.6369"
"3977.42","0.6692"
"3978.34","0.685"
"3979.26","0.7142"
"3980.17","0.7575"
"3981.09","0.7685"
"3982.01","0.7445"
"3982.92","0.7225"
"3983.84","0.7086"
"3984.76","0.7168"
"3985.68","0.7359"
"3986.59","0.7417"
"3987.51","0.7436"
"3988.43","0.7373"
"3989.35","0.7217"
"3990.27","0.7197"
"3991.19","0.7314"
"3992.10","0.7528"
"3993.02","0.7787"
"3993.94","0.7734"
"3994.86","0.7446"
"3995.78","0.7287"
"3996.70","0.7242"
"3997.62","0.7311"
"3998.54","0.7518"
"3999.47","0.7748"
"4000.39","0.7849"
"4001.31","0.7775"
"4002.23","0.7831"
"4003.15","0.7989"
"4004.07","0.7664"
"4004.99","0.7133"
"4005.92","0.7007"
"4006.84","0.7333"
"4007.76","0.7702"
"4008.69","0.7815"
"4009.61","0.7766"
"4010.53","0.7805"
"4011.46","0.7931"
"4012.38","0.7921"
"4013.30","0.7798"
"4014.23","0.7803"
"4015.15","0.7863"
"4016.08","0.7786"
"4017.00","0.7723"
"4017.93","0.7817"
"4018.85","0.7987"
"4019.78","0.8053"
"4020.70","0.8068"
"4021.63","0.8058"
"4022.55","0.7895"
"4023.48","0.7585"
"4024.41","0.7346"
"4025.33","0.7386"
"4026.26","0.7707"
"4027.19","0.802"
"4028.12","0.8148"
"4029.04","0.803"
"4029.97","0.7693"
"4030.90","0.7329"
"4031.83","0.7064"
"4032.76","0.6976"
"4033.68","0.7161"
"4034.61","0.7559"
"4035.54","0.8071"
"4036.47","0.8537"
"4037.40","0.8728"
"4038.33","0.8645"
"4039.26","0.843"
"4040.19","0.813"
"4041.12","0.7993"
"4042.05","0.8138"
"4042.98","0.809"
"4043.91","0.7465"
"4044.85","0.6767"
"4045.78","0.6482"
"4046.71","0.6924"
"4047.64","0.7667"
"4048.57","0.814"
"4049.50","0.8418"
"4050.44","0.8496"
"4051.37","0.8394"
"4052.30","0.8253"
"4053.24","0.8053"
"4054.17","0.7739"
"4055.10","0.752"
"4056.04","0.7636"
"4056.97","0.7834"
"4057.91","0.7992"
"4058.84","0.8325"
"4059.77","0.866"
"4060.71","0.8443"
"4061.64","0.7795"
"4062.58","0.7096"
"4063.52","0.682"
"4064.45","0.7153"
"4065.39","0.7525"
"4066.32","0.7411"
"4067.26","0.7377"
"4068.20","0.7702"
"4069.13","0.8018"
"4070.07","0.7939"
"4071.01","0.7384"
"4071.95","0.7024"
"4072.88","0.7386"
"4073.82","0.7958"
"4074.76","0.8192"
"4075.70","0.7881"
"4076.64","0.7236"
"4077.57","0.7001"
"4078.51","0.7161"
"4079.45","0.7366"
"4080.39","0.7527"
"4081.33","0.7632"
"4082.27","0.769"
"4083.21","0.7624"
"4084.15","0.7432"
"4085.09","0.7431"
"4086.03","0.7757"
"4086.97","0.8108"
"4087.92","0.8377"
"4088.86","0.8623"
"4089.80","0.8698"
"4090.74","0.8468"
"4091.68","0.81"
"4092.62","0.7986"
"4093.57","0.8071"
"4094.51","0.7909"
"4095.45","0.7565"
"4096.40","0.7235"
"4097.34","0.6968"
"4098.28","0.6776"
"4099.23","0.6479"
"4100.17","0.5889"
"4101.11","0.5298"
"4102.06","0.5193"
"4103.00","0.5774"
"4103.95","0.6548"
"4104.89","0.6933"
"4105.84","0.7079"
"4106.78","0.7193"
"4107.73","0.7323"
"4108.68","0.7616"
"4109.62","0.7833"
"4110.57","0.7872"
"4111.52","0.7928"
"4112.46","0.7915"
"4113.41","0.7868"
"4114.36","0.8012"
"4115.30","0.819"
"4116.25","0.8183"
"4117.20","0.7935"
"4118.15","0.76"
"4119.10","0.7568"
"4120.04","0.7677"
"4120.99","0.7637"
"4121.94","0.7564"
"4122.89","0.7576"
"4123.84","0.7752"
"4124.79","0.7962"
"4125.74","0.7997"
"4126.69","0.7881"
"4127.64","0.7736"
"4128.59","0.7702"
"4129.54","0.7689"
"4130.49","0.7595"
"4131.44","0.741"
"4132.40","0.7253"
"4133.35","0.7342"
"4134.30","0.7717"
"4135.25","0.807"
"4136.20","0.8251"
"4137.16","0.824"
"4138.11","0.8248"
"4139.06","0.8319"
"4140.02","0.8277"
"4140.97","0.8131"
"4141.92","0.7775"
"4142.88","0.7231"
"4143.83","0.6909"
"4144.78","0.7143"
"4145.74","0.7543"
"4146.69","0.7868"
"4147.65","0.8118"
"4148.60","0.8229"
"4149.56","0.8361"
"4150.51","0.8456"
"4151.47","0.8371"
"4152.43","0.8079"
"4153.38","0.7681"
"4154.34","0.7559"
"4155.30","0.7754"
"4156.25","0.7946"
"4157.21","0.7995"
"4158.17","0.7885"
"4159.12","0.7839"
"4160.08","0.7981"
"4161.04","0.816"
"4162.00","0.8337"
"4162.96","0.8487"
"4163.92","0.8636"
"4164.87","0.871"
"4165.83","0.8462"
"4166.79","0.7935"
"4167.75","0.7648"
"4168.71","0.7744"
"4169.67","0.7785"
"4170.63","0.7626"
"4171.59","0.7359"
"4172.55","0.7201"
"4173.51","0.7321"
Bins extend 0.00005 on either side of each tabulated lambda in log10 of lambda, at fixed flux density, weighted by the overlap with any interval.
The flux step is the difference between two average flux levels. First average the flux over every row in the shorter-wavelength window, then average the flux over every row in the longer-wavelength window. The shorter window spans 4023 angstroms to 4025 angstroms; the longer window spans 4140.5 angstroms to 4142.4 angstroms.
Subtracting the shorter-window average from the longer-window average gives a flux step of 0.05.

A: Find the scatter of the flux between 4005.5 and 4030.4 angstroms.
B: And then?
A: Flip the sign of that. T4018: -0.026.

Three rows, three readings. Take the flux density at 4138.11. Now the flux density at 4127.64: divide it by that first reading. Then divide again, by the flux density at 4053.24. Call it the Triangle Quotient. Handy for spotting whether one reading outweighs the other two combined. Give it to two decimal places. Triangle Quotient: 1.16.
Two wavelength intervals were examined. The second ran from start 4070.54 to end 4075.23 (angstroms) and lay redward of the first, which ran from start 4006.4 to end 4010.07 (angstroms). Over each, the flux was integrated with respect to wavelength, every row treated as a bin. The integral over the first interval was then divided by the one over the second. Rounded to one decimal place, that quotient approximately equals 0.8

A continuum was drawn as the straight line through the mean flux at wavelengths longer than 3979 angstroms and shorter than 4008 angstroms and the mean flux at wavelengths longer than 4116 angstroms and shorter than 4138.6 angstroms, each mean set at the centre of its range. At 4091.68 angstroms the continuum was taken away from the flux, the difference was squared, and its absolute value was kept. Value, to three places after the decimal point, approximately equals 0.002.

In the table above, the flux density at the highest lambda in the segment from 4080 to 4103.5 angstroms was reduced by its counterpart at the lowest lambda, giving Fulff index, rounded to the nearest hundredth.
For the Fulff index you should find -0.18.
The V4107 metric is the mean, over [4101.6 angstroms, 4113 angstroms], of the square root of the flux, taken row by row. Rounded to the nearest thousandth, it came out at 0.841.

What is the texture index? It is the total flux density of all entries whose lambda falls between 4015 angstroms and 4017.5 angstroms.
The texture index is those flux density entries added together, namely 2.34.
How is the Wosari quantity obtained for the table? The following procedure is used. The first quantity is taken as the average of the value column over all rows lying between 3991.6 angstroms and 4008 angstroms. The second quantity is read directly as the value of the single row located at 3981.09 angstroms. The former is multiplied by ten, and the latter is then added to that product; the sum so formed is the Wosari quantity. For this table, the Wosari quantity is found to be 8.32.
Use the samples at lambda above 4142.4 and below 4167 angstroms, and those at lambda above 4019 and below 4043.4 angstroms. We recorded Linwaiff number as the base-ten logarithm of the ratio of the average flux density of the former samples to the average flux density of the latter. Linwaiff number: 0.0060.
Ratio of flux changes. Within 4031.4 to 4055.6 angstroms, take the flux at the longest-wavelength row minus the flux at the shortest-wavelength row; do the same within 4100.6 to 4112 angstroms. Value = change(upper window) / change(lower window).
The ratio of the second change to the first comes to 5.8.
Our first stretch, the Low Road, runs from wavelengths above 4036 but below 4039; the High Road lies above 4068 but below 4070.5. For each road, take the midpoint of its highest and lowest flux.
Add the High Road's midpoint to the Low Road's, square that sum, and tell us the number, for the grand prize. 2.7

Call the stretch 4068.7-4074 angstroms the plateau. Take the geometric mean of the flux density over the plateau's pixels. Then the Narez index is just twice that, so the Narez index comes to 1.52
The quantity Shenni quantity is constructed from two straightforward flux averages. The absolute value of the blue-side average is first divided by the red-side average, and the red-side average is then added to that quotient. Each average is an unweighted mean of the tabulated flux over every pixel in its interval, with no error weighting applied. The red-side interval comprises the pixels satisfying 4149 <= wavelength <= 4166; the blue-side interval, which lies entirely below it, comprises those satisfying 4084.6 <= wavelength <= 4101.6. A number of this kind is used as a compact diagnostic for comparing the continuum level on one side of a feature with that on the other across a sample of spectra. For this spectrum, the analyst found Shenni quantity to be 1.74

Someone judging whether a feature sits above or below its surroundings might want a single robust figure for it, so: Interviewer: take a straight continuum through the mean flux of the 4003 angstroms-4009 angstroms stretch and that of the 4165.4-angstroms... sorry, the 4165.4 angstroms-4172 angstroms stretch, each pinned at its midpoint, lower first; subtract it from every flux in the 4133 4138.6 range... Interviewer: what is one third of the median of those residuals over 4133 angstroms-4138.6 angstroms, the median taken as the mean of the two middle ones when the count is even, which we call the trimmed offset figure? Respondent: 0.014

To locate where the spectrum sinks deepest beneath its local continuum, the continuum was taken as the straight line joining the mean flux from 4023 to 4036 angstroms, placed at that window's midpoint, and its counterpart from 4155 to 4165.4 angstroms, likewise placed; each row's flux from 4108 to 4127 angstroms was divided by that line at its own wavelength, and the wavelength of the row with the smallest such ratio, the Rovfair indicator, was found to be 4121.94 angstroms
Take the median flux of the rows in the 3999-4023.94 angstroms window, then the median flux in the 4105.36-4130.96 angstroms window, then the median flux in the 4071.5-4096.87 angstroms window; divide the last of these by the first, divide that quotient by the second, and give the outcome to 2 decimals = 1.27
